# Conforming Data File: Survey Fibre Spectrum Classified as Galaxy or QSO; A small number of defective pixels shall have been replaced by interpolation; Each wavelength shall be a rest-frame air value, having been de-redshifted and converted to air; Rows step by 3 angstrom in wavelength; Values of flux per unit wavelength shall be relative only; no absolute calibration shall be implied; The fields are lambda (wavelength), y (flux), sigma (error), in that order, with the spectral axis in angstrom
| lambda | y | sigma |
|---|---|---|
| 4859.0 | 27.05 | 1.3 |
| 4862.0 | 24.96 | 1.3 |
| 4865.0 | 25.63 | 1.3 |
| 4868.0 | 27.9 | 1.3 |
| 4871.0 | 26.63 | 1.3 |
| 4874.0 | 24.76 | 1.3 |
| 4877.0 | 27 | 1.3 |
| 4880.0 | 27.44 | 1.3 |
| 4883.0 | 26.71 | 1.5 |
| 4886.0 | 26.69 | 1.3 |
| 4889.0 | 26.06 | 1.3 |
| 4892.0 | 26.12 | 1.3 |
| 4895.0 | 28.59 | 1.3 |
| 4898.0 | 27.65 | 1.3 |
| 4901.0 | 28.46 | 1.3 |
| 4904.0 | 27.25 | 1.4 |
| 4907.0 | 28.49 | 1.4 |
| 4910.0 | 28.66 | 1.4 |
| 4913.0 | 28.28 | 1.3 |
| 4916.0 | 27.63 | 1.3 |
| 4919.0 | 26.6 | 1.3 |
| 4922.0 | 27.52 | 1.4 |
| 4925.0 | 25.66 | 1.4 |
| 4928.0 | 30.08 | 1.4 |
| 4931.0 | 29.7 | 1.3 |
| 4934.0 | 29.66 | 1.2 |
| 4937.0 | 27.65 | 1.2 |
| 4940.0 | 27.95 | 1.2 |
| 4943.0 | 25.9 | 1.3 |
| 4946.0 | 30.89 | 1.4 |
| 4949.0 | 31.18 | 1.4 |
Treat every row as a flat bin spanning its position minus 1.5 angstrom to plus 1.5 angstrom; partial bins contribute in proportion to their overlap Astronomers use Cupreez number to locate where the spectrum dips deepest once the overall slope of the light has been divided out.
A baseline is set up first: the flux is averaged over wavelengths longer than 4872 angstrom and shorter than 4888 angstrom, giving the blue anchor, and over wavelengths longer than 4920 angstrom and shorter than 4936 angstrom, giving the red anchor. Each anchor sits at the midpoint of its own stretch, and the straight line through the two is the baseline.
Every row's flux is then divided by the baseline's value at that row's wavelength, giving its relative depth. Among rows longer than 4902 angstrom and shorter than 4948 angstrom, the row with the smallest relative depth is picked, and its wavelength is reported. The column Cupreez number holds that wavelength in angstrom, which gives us 4943.0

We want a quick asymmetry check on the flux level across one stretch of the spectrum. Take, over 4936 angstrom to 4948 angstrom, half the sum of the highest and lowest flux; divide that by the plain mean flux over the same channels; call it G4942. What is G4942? 1.01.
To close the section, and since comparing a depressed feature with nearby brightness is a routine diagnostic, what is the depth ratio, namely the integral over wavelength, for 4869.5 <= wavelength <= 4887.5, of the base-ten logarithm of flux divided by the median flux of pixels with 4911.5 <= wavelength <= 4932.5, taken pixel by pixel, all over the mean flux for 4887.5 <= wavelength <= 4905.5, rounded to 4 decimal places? -0.0117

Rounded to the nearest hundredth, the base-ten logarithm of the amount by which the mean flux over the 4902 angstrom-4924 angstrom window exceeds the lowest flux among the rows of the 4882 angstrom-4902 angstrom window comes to 0.23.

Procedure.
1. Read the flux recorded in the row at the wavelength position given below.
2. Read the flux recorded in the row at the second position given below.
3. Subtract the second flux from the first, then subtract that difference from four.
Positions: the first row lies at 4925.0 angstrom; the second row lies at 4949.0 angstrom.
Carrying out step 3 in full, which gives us 10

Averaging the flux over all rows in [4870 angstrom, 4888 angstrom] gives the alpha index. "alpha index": 26.5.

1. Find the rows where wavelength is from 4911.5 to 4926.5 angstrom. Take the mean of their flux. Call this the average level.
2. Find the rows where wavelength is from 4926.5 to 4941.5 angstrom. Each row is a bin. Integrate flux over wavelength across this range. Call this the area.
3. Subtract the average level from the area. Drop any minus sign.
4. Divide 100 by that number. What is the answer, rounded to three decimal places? 0.245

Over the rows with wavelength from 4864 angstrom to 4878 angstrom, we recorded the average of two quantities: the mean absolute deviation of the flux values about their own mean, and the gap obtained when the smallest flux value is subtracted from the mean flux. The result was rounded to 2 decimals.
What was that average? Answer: 1.29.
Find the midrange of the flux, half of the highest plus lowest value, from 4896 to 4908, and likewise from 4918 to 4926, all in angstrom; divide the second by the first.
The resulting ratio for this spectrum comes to 0.95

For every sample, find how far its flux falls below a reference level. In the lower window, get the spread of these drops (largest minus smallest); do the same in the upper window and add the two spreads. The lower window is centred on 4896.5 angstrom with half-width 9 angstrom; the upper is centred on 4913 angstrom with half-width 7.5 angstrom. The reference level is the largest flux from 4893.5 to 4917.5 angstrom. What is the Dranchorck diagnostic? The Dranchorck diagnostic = 4.6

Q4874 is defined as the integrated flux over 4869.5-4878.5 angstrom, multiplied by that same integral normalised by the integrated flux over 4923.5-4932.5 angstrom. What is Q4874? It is 216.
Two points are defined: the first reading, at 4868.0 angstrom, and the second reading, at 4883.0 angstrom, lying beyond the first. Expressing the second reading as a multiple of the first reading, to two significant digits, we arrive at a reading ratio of 0.96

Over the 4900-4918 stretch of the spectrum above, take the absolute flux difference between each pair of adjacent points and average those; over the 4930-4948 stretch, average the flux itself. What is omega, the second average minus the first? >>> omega 27.9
